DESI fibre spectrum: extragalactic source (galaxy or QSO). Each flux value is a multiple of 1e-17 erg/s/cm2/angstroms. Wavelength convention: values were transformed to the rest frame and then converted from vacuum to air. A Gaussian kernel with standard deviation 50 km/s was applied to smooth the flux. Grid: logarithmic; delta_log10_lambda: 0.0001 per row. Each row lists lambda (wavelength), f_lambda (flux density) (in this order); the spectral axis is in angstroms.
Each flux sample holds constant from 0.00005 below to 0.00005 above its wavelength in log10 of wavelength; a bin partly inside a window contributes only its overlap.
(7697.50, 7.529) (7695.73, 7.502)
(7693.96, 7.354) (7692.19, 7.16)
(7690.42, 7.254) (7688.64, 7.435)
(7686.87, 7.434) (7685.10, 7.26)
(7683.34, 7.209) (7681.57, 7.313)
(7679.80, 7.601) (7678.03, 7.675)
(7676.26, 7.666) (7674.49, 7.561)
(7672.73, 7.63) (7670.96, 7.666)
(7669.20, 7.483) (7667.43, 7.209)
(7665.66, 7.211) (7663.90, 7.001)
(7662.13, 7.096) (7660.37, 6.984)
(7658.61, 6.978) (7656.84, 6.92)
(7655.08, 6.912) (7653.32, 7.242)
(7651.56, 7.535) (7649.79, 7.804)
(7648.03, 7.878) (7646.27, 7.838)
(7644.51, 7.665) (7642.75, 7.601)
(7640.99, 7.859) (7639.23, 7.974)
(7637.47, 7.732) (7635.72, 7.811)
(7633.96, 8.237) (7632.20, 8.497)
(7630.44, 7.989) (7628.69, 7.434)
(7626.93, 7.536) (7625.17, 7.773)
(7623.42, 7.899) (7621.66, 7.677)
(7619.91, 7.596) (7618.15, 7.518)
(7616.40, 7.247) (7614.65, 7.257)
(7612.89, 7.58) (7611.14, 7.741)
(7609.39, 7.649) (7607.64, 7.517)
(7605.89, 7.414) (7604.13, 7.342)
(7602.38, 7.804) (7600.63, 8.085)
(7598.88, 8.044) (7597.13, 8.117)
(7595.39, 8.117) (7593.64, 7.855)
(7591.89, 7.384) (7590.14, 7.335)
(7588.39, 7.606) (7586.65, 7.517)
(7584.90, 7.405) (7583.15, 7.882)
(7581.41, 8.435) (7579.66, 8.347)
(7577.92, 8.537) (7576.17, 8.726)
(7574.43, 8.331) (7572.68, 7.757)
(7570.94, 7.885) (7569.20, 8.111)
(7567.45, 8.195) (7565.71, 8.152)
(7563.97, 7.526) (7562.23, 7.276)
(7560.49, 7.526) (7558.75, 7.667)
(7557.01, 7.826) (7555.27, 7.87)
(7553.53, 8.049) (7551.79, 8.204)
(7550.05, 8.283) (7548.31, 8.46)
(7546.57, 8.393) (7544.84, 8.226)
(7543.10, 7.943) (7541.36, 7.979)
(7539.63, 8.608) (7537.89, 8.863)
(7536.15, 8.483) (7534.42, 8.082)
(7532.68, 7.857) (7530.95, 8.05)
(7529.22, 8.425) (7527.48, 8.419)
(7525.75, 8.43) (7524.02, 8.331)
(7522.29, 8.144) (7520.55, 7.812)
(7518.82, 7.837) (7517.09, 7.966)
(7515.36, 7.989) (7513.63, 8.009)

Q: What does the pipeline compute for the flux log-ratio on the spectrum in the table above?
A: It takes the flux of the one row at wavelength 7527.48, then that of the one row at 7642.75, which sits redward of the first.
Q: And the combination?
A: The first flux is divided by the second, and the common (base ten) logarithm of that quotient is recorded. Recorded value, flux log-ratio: 0.044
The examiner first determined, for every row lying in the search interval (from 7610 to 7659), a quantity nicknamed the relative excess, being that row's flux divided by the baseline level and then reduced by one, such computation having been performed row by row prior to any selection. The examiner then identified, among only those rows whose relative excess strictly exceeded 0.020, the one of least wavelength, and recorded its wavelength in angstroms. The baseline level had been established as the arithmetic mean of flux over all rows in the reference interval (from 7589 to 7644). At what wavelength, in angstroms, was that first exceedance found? 7623.42 angstroms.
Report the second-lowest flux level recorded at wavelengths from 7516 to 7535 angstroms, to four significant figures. 7.837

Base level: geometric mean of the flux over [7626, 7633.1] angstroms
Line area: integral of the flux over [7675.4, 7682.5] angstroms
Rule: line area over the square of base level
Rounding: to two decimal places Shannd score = 0.87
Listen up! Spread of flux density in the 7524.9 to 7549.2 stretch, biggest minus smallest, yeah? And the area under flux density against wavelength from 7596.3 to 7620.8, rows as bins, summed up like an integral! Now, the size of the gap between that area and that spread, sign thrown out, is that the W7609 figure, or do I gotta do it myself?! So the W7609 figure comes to 186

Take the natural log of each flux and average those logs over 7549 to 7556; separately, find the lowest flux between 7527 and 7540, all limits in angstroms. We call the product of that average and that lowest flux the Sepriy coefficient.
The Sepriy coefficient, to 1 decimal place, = 16.4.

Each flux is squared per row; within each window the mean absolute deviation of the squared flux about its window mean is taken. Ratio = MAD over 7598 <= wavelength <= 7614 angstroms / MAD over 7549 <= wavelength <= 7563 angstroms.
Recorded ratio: 0.77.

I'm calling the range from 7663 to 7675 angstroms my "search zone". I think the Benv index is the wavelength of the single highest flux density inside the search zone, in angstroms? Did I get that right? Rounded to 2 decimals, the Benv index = 7670.96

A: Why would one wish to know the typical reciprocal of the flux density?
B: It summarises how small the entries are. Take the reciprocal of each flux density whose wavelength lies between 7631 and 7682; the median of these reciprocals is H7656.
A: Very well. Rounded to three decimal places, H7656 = 0.132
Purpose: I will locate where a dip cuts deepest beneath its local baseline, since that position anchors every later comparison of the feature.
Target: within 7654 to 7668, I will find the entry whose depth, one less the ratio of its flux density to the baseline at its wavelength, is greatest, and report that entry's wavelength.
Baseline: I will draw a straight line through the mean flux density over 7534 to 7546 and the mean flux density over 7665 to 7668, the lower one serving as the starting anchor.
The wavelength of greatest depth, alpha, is 7655.08 angstroms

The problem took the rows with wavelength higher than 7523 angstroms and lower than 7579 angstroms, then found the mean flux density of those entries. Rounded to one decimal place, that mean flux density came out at 8.1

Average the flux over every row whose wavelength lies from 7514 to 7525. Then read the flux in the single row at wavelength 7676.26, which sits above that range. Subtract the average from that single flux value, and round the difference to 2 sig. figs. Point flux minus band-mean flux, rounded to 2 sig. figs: -0.35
